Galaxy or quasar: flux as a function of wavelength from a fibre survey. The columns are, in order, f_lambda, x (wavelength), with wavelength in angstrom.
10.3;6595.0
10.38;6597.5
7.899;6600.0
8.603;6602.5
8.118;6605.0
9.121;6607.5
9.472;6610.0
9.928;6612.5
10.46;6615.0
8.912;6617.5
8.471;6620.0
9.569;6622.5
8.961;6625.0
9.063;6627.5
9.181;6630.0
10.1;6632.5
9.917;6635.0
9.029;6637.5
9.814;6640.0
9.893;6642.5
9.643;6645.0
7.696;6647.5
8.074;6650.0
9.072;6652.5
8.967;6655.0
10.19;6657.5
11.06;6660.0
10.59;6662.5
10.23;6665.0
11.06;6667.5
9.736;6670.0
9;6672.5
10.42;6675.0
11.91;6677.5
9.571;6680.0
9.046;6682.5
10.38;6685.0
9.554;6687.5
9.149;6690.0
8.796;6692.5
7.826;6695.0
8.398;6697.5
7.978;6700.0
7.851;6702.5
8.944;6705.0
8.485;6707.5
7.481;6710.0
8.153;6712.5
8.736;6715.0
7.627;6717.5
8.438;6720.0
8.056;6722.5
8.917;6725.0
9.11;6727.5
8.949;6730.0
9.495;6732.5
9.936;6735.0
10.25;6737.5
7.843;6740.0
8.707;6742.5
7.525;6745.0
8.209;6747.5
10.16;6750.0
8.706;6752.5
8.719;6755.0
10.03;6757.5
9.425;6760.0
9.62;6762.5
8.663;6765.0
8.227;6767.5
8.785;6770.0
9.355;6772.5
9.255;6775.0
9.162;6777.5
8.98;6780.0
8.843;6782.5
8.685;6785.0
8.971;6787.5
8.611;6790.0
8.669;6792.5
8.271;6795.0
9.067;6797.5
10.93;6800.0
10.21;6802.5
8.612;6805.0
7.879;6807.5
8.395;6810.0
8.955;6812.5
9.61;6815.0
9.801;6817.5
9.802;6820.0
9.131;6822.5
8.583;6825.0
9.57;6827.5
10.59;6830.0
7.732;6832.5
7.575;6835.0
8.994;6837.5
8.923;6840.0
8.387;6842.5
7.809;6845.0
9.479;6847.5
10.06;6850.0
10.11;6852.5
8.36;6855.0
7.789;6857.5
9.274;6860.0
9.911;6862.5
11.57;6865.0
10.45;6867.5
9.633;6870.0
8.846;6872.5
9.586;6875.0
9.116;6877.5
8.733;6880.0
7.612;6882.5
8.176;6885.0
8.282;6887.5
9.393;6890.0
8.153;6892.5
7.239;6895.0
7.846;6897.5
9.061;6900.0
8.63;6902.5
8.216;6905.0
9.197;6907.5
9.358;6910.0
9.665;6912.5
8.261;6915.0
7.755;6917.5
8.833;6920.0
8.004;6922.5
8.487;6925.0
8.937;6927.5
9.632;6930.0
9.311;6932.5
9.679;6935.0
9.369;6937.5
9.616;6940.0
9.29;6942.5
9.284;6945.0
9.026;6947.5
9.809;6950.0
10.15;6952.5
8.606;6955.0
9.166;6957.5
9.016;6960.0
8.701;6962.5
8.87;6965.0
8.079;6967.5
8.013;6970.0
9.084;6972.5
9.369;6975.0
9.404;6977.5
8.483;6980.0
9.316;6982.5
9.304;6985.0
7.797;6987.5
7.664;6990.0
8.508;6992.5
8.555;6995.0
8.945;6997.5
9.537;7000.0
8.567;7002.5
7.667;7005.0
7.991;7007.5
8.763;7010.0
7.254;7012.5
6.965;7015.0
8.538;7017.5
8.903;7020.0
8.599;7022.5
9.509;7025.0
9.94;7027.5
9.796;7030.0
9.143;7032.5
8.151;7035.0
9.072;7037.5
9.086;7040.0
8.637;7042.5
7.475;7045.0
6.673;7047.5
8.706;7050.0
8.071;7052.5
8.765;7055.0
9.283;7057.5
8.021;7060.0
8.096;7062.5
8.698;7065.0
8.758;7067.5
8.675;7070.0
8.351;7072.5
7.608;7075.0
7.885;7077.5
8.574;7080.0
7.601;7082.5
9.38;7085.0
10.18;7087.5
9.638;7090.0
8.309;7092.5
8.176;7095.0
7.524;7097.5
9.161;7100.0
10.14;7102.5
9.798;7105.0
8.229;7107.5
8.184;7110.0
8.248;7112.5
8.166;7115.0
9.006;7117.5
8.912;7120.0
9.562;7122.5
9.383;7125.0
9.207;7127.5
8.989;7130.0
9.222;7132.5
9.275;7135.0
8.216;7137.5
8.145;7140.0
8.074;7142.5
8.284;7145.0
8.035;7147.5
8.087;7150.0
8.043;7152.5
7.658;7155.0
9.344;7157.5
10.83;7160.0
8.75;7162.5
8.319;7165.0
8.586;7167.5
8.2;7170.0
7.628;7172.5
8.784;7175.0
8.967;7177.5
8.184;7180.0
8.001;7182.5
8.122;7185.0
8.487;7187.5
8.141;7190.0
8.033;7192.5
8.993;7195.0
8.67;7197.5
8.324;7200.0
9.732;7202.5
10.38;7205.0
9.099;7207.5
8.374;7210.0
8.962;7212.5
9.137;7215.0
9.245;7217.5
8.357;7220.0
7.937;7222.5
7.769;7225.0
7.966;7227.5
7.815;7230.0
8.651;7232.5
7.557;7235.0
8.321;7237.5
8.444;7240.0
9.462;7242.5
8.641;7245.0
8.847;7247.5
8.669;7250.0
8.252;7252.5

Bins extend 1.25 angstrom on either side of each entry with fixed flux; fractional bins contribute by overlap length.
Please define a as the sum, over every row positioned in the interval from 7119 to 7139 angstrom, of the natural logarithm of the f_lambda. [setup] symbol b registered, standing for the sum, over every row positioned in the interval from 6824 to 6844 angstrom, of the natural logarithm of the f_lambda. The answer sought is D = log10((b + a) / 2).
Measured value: 1.24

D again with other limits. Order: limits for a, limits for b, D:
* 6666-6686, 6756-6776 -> 1.26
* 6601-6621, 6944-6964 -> 1.25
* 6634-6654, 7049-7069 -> 1.24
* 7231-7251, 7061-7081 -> 1.23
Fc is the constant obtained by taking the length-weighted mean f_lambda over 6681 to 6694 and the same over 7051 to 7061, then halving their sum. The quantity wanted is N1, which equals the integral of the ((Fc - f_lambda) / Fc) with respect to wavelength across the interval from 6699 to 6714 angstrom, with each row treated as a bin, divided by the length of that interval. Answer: 0.09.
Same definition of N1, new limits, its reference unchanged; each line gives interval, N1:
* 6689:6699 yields 0.05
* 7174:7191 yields 0.06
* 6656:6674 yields -0.14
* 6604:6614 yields -0.03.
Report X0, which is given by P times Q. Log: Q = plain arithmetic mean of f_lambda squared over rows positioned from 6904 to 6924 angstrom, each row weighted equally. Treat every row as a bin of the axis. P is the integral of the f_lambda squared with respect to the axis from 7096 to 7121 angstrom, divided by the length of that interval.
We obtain 5794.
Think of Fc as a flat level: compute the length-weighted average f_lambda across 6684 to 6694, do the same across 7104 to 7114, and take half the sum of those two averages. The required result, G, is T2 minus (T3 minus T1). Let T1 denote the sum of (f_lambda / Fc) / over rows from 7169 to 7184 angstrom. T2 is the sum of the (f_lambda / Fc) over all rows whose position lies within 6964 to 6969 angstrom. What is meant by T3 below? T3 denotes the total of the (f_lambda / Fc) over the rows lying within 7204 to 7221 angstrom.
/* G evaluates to 0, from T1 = 5.5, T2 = 1.9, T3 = 7.1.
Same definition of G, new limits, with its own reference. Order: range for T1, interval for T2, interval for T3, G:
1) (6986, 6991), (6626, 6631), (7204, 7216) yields -1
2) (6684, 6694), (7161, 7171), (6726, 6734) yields 5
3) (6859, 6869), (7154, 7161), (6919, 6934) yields 2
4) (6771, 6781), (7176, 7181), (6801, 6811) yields 2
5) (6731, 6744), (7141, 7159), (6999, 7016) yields 5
